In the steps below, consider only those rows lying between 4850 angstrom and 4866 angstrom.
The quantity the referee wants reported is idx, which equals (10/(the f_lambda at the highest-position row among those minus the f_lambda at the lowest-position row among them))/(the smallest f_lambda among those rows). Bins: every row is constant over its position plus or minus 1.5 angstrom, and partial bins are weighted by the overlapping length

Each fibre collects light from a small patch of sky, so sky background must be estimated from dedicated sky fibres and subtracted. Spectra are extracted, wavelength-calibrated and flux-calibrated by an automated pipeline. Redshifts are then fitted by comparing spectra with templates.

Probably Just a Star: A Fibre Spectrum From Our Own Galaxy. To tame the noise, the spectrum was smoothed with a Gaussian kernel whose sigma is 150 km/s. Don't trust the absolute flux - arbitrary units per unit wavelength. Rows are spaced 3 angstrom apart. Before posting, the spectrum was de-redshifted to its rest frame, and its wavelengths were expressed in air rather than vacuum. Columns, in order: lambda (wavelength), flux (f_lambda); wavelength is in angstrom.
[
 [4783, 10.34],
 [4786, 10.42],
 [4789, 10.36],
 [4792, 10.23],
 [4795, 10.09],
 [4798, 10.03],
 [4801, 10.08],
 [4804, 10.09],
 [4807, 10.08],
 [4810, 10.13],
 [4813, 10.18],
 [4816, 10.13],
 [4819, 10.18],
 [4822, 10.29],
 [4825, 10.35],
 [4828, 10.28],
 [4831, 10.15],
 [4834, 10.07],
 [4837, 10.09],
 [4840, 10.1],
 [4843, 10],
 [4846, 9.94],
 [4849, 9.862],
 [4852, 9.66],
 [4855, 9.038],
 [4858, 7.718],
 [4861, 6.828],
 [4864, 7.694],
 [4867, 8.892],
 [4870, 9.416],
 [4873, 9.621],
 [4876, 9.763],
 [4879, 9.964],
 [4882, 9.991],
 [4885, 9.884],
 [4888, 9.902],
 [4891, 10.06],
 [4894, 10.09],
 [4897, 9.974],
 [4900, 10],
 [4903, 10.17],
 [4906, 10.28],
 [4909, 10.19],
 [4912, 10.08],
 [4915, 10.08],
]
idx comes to -0.7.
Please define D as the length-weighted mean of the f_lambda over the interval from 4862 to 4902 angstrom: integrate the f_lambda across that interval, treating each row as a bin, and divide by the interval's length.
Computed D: 9.6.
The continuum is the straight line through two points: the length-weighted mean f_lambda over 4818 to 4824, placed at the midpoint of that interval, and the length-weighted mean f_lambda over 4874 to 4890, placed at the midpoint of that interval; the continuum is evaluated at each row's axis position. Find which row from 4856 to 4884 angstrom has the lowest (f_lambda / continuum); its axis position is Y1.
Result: 4861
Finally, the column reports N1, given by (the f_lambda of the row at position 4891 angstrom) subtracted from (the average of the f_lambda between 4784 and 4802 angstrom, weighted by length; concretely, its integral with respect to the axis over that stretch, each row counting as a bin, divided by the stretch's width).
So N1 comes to 0.15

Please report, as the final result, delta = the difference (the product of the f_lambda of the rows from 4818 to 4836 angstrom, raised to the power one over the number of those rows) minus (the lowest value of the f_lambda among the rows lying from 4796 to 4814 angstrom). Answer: 0.19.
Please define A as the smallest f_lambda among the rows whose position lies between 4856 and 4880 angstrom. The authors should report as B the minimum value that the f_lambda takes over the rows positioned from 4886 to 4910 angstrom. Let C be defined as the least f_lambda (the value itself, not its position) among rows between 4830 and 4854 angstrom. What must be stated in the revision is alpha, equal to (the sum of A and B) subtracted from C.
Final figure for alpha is -7.1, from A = 6.828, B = 9.902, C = 9.66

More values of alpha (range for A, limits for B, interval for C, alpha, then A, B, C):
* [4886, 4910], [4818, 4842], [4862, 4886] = -12.3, 9.902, 10.07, 7.694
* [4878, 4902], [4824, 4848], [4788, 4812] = -9.8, 9.884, 9.94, 10.03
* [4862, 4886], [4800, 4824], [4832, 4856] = -8.7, 7.694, 10.08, 9.038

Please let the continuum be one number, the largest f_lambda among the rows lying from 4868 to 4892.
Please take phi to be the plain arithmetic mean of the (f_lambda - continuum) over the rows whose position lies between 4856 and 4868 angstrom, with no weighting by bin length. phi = -2.3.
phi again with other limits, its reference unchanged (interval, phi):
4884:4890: -0.2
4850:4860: -1.3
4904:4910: 0.2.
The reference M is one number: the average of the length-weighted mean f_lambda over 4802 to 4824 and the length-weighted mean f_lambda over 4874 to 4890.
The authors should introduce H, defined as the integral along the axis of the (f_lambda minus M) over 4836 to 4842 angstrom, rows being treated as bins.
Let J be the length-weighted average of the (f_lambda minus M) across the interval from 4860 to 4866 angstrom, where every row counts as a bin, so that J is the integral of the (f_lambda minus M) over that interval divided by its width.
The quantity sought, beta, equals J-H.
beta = -3.0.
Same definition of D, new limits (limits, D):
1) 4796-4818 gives 10.1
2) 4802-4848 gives 10.1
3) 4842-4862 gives 9.0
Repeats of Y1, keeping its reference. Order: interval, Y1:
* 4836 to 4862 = 4861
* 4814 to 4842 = 4816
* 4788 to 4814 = 4798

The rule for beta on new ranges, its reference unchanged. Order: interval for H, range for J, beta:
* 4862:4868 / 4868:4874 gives 10.9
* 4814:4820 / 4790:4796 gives -0.6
